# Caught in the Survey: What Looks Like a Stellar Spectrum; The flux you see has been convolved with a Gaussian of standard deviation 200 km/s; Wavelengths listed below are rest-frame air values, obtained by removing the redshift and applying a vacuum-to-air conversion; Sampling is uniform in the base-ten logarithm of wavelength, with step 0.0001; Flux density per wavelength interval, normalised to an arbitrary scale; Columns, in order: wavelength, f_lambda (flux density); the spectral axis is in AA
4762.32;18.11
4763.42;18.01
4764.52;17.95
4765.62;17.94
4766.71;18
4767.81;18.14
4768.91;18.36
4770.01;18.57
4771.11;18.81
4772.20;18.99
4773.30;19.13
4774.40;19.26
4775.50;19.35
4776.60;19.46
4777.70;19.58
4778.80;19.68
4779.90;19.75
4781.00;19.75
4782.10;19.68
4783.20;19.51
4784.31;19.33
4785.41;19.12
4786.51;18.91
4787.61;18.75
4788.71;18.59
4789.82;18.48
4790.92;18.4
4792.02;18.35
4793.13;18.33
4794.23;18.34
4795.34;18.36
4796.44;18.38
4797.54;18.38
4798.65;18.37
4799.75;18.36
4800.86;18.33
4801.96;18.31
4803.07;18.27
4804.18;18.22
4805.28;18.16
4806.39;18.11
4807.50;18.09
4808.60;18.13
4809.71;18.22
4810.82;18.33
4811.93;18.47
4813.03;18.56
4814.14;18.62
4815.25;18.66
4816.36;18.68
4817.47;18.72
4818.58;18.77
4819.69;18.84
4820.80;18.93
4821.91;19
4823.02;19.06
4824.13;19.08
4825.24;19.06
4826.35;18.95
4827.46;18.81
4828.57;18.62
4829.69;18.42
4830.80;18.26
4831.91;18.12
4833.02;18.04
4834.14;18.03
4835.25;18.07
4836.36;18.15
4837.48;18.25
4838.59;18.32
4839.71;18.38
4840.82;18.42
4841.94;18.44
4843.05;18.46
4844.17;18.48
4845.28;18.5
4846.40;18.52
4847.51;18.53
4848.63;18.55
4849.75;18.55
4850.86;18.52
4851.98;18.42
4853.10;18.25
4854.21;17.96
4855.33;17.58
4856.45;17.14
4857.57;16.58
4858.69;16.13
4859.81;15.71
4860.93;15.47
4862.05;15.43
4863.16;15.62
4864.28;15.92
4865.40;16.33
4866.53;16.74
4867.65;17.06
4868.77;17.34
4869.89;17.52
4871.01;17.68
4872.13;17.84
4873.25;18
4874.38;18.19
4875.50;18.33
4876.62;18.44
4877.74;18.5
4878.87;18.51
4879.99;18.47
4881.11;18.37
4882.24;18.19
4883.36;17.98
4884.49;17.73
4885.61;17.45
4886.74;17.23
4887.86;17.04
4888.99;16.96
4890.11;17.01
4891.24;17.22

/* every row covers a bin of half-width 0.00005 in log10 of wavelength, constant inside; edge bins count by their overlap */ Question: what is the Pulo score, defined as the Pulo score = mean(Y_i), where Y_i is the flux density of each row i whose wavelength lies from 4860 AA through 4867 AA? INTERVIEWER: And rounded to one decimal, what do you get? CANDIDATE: 15.9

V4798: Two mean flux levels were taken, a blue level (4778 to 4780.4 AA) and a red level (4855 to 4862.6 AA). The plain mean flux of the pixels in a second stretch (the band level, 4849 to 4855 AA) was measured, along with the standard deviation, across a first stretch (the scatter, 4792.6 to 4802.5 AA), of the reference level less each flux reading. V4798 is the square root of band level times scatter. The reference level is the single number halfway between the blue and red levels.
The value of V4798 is 0.7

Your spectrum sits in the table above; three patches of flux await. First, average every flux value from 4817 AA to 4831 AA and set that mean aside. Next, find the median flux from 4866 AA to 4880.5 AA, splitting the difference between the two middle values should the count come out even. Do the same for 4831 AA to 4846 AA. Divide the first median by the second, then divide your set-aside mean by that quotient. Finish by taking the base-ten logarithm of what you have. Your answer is 1.28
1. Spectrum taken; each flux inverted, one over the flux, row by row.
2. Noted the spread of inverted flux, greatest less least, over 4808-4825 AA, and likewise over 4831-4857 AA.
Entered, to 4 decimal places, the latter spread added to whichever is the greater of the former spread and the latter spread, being 0.0089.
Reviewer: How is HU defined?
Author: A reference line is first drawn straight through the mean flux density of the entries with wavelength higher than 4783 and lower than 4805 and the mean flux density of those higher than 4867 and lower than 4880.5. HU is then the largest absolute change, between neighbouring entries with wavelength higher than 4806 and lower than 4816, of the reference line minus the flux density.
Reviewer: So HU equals 0.148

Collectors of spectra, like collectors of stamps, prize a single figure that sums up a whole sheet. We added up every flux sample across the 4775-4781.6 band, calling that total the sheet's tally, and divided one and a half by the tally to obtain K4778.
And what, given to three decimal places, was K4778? 0.013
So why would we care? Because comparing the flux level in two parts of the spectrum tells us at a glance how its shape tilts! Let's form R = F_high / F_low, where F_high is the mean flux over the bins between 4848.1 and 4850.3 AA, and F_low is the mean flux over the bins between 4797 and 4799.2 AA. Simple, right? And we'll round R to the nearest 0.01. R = 1.01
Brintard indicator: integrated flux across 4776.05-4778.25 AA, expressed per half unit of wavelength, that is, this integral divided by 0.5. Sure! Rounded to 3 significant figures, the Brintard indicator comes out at 85.9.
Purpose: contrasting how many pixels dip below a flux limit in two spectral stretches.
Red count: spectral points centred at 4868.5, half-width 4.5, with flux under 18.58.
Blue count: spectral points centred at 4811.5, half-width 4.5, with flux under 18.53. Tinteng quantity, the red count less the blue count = 3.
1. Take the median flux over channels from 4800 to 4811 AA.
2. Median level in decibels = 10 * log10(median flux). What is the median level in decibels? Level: 12.6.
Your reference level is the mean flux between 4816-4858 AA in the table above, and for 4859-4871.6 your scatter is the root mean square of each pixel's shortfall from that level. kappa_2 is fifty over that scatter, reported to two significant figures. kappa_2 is 23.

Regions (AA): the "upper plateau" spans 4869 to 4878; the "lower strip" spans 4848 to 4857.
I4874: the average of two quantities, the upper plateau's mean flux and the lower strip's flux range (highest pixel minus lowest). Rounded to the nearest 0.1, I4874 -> 9.7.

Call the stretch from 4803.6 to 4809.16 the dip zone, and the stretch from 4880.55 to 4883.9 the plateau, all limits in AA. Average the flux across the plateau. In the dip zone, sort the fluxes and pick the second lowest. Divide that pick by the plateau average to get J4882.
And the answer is 0.996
